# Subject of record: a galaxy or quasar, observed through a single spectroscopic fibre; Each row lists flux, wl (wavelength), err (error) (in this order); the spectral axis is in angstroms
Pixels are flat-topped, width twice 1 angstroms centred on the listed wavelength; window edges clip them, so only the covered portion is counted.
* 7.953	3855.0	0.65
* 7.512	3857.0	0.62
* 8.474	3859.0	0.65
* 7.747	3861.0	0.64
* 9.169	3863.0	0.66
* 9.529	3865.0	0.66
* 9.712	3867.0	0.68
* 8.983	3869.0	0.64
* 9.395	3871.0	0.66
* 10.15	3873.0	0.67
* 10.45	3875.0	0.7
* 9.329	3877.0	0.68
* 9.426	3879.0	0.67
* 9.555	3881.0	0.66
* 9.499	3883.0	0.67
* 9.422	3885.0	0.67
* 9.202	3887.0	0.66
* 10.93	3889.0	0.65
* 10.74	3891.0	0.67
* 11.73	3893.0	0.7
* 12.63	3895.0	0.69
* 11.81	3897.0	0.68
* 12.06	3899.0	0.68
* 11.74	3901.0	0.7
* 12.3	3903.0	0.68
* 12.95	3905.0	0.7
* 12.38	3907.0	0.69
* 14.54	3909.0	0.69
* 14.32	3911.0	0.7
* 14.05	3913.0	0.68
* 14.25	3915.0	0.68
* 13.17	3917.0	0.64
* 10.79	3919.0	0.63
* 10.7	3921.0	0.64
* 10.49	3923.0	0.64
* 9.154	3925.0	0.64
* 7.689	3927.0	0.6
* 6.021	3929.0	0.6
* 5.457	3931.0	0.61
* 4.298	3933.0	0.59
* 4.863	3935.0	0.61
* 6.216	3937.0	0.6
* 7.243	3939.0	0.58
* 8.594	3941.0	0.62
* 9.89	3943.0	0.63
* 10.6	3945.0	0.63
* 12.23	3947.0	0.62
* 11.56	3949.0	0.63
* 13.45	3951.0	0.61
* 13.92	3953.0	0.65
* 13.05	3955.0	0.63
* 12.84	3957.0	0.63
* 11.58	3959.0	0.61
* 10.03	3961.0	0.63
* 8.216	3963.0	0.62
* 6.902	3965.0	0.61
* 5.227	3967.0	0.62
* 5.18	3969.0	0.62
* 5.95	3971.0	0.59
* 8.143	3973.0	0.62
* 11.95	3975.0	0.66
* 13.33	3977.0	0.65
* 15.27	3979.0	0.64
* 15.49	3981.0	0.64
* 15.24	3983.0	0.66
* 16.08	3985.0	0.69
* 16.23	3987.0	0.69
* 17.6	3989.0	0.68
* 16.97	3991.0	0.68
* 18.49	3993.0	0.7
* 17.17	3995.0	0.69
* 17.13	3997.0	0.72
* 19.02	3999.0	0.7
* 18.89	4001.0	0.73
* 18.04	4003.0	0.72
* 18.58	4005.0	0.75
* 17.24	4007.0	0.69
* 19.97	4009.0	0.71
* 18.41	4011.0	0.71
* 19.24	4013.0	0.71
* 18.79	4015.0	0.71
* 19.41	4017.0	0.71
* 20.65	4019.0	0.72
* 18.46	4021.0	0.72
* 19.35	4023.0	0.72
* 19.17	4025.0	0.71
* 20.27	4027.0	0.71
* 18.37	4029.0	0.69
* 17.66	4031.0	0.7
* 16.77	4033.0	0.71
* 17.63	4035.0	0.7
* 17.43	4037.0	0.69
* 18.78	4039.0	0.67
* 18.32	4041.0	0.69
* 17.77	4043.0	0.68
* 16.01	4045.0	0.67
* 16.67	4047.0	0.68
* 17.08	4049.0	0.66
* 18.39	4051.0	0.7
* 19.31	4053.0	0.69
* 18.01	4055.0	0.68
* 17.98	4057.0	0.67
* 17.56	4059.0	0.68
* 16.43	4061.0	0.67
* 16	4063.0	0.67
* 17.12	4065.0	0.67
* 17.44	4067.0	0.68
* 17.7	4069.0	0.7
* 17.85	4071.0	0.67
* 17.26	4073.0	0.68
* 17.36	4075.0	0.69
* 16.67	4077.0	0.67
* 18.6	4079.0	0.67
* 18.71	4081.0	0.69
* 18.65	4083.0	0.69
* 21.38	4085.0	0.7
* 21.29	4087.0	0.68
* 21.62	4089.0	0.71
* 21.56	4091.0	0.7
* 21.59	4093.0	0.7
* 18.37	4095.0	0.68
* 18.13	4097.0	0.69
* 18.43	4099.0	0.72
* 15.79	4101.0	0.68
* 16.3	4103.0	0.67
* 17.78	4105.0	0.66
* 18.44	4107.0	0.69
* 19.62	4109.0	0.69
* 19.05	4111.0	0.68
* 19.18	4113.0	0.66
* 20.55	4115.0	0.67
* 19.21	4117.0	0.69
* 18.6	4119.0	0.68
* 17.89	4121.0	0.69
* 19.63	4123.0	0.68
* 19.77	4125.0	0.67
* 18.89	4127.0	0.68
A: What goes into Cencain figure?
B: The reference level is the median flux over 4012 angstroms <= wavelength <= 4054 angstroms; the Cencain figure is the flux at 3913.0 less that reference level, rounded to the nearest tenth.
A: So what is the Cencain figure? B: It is -4.3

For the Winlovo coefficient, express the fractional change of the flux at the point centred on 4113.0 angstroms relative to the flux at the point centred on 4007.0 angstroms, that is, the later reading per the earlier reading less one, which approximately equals 0.11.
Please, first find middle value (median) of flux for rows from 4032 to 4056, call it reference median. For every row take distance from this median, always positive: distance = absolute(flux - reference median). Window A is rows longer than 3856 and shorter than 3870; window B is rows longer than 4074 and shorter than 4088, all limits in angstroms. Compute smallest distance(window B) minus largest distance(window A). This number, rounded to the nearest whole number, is -10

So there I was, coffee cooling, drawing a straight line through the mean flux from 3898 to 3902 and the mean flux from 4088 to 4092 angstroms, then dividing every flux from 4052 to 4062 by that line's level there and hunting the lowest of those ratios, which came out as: 0.8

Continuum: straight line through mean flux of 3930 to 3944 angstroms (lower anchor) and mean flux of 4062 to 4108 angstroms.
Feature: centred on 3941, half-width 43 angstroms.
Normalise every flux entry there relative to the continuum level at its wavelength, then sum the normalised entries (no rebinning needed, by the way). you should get 73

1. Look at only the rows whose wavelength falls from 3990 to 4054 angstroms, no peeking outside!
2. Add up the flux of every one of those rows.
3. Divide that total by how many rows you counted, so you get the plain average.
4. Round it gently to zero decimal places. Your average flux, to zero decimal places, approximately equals 18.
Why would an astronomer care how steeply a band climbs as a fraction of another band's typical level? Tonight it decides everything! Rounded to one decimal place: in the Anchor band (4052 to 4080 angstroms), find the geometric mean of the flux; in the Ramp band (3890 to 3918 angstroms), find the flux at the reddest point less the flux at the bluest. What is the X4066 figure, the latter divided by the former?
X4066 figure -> 0.1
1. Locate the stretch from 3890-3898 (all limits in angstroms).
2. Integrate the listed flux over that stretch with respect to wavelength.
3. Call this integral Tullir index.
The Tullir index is 94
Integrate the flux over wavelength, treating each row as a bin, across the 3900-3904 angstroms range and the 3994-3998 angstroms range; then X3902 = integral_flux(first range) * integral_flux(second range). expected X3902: 3298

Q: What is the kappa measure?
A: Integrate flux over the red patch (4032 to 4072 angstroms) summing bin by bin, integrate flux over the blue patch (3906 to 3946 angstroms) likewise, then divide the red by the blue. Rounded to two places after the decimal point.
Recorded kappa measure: 1.80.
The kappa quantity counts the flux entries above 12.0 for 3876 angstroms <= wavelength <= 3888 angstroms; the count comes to 0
